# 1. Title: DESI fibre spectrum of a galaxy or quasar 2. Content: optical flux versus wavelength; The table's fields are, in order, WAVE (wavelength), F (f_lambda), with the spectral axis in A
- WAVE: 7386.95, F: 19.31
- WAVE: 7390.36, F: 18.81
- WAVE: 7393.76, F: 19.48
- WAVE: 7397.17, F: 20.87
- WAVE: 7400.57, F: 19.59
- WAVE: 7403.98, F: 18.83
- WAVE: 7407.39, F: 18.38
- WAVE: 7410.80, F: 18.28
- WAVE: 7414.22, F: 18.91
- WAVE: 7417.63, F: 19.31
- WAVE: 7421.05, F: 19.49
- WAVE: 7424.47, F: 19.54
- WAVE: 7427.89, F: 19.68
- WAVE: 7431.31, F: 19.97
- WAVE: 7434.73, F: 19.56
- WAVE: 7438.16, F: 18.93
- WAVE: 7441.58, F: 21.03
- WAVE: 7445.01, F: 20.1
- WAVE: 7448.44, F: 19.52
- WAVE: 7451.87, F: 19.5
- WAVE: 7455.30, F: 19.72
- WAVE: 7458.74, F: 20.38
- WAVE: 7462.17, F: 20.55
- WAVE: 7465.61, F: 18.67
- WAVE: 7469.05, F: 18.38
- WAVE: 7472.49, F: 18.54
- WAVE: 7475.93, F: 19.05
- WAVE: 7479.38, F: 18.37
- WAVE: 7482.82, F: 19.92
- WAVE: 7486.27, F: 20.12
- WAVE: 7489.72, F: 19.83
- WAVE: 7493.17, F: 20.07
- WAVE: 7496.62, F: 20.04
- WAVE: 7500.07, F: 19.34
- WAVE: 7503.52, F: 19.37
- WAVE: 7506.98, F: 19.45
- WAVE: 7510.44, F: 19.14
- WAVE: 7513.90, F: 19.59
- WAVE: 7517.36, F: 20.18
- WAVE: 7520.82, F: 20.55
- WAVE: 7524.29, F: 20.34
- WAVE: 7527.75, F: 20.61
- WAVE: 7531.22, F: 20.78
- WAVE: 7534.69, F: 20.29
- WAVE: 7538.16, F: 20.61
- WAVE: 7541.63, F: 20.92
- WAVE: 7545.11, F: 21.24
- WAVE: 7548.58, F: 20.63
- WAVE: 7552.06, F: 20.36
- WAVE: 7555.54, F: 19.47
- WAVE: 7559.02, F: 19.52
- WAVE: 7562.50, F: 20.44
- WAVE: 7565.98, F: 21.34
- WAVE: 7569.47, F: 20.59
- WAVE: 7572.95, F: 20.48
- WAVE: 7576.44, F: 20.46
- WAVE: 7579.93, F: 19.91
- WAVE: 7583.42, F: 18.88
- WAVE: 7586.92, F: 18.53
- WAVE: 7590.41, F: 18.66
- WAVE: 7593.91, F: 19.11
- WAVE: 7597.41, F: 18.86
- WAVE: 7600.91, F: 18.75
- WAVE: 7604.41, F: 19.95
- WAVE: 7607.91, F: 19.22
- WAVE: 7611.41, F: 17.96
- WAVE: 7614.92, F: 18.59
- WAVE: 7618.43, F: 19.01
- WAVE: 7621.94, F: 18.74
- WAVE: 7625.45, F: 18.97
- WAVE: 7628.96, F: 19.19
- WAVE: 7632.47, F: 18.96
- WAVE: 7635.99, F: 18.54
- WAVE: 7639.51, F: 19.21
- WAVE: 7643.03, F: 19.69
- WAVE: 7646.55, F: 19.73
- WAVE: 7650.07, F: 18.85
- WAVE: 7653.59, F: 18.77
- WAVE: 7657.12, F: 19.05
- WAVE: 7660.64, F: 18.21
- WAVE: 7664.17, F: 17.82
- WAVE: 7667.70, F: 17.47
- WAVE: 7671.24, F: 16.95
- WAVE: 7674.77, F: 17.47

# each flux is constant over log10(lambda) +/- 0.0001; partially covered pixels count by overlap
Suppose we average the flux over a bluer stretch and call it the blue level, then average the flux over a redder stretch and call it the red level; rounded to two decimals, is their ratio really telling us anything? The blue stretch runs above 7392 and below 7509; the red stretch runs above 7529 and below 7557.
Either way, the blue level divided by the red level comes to 0.95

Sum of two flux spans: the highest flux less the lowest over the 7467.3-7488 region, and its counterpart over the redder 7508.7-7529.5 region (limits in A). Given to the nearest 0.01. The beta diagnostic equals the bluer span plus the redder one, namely 3.22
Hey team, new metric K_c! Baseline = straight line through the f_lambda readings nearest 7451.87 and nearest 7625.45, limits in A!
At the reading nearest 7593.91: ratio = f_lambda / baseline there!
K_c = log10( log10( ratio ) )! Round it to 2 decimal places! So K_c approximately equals -3.00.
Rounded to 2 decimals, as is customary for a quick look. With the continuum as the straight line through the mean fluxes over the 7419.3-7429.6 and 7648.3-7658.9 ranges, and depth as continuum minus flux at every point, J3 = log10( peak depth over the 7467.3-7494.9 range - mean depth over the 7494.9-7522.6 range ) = 0.16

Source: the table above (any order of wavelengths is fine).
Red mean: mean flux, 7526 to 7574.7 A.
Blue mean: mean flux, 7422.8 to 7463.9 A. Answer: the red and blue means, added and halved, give 20.2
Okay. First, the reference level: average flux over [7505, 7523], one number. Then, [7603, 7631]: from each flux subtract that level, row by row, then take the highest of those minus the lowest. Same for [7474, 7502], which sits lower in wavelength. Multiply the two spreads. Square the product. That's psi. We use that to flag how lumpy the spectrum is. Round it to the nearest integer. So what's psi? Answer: 12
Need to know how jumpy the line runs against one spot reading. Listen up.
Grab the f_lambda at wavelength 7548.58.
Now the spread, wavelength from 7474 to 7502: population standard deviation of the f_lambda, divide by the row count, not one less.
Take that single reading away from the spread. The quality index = -20.0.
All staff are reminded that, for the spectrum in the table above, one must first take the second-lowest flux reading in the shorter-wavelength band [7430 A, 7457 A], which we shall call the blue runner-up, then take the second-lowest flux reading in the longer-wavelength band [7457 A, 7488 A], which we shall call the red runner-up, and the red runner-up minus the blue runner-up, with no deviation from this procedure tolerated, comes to -1.12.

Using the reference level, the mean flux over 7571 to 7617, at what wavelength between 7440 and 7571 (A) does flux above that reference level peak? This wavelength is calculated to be 7565.98 A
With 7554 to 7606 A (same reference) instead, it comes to 7565.98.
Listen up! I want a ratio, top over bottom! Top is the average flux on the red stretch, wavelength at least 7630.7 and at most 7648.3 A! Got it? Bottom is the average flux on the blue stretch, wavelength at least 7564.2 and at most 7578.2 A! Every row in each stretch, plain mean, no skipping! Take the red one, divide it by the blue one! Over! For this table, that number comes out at 0.93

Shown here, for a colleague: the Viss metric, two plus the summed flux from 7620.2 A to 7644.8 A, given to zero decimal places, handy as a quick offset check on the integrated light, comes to 135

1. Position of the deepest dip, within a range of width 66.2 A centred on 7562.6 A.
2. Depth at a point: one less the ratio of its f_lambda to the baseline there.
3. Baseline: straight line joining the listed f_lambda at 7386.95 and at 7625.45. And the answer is 7586.92 A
